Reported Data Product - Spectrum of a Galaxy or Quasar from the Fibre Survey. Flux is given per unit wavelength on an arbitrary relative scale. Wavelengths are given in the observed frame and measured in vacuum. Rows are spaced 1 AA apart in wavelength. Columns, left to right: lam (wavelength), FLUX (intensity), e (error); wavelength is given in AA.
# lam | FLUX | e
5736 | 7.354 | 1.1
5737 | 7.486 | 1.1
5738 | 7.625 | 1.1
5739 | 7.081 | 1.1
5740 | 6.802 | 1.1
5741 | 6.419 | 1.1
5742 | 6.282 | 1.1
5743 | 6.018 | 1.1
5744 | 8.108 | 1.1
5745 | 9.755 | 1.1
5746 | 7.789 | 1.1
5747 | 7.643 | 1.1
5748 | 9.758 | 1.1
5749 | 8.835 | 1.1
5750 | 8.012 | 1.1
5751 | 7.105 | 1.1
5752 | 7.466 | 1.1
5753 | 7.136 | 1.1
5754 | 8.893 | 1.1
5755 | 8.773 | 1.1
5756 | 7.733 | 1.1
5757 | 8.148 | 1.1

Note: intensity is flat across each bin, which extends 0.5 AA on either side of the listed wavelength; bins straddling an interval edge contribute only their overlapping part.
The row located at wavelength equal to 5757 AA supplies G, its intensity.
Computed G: 8.148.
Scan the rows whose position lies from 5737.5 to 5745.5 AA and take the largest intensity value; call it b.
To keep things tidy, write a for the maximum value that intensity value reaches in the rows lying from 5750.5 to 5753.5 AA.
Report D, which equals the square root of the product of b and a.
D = 8.53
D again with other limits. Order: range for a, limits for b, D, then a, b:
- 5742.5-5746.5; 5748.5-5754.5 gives 9.31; 9.755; 8.893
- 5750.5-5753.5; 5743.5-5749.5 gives 8.54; 7.466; 9.758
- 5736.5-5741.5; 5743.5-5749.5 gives 8.63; 7.625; 9.758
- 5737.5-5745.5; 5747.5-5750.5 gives 9.76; 9.755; 9.758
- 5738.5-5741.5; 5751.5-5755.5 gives 7.94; 7.081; 8.893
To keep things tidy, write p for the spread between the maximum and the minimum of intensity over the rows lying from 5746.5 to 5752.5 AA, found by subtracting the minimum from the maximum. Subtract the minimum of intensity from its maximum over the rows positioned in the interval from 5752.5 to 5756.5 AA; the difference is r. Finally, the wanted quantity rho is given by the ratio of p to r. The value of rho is 1.51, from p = 2.7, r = 1.8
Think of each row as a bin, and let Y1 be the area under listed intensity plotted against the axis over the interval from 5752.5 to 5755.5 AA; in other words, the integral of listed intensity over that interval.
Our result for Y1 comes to 24.8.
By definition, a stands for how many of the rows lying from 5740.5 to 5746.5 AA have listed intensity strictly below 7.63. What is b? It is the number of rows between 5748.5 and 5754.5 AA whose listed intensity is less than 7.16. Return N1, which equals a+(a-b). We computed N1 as 4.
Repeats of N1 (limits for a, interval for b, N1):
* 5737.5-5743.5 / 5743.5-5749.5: 12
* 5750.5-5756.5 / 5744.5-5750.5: 6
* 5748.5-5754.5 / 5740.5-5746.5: 3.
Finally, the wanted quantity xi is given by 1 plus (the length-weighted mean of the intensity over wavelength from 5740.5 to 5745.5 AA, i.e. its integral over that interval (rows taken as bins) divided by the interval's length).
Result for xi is 8.3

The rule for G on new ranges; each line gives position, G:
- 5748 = 9.758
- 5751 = 7.105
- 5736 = 7.354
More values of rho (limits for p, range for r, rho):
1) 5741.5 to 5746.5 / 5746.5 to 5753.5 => 1.41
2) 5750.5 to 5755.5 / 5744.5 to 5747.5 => 0.85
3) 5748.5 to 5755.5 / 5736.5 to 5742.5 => 1.33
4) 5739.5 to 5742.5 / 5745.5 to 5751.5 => 0.20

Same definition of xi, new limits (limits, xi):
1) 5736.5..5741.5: 8.1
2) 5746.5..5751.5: 9.3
